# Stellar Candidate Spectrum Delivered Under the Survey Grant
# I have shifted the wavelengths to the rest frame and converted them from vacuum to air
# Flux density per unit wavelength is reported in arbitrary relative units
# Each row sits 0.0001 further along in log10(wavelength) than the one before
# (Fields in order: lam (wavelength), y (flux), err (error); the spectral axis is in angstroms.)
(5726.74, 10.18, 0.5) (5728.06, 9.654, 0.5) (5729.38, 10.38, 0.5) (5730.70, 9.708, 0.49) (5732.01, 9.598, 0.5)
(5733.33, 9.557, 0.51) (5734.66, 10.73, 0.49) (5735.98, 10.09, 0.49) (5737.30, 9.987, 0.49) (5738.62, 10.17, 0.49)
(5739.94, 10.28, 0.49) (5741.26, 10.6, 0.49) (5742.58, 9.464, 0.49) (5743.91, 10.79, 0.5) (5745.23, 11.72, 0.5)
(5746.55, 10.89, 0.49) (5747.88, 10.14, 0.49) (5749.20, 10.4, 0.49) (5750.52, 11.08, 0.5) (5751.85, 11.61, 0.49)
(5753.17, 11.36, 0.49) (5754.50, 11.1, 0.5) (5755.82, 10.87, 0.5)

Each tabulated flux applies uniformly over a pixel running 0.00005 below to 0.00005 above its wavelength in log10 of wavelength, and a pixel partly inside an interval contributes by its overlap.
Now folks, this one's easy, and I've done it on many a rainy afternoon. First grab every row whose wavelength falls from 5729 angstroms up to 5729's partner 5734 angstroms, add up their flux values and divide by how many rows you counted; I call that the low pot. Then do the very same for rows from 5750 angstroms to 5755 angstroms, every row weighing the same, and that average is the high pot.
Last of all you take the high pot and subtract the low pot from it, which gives 1.5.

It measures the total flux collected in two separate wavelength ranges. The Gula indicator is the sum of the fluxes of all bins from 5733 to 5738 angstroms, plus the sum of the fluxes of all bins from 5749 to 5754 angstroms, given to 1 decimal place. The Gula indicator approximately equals 84.8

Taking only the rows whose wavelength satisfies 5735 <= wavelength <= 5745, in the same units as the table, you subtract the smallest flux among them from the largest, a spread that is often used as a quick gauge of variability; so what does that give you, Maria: 1.33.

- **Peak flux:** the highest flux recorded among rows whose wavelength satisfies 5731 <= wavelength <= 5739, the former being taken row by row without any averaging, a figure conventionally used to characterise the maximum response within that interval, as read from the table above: 10.73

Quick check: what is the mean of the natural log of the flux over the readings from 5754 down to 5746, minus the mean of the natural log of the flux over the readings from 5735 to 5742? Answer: 0.06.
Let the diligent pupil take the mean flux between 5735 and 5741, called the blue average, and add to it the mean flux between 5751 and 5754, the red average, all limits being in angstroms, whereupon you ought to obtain 21.6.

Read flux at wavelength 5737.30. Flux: 9.987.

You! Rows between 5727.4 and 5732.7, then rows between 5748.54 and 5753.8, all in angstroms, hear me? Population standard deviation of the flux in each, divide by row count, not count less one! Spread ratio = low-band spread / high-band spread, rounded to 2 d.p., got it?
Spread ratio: 0.70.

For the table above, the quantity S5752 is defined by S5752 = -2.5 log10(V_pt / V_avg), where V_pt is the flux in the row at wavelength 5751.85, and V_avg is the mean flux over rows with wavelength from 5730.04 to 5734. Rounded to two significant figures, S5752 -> -0.20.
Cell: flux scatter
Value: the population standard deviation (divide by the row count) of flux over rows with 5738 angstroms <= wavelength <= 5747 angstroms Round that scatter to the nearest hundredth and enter 0.65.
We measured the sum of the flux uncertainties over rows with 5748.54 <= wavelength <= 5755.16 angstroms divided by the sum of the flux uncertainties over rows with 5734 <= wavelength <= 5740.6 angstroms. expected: 1.01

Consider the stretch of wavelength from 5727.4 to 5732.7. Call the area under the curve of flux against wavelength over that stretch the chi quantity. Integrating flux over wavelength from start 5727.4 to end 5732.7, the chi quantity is 52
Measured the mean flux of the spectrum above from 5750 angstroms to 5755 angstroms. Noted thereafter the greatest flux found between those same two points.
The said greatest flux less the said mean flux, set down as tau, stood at 0.32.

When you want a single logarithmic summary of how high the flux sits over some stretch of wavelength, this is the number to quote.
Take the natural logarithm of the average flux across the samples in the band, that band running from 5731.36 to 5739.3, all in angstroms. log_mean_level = 2.30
